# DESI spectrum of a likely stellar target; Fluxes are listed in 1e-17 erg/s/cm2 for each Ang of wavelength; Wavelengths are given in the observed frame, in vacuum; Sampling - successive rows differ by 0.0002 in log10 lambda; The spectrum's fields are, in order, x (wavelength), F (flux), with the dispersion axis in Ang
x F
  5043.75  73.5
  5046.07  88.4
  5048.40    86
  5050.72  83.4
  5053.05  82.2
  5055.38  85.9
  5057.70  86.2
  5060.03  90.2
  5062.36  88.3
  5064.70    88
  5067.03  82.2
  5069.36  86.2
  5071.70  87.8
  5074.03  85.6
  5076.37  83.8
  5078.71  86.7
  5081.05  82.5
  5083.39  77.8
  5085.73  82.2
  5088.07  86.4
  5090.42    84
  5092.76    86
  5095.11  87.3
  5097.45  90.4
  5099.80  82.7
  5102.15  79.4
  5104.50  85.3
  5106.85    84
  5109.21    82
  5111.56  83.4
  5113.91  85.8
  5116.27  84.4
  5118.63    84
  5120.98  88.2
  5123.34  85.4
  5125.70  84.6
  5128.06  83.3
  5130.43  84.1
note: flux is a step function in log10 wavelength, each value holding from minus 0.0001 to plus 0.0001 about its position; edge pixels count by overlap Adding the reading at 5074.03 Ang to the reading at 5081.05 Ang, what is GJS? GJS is 168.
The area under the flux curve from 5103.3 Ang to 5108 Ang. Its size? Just 398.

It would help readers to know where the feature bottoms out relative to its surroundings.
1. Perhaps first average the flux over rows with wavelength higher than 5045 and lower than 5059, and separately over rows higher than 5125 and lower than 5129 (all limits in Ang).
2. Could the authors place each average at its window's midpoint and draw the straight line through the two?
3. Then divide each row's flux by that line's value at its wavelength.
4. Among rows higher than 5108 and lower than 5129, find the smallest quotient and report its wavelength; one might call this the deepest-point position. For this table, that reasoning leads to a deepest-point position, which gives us 5109.21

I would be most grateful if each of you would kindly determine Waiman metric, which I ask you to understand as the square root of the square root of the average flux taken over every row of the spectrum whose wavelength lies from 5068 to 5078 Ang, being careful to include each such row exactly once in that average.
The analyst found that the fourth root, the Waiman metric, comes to 3.04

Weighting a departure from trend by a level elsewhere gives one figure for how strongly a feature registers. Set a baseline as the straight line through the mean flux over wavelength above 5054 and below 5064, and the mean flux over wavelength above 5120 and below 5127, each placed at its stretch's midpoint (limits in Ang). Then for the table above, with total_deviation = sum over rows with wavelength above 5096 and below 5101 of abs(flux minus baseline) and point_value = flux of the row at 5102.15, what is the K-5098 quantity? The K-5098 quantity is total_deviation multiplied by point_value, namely 607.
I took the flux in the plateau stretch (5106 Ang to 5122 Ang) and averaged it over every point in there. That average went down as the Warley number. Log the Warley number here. 84.5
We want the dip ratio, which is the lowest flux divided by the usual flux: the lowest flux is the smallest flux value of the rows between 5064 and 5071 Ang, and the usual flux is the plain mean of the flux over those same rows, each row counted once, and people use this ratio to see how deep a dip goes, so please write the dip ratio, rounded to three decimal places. 0.962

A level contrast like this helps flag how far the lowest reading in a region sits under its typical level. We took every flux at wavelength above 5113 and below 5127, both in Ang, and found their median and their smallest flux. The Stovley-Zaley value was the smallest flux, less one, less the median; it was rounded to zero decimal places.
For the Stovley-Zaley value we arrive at -2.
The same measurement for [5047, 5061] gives -5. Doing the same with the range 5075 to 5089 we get -6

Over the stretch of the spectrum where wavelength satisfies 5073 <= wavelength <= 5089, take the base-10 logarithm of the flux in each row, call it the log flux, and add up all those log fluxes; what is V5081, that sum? 13.5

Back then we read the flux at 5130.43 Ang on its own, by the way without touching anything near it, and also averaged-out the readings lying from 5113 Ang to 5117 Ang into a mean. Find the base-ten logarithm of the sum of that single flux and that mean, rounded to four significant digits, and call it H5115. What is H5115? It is 2.228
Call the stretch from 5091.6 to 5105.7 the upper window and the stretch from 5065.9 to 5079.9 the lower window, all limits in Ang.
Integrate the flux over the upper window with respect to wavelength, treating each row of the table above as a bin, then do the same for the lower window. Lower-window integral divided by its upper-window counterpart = 1.00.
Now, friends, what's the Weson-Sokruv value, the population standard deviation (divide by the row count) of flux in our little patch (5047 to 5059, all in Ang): 1.6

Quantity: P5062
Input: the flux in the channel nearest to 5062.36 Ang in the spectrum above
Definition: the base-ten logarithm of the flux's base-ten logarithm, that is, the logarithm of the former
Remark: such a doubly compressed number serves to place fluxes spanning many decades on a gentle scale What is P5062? 0.289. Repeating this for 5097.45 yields 0.291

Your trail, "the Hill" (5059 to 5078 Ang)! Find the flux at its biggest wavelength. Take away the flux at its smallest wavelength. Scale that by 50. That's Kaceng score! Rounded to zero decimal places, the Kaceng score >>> -320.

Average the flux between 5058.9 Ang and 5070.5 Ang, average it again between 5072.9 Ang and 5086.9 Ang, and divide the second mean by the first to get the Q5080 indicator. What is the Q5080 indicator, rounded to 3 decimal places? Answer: 0.955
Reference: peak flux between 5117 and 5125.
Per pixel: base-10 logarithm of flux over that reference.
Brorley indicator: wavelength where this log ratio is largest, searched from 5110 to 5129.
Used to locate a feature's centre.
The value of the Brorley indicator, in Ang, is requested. 5120.98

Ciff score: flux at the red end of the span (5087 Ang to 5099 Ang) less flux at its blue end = 4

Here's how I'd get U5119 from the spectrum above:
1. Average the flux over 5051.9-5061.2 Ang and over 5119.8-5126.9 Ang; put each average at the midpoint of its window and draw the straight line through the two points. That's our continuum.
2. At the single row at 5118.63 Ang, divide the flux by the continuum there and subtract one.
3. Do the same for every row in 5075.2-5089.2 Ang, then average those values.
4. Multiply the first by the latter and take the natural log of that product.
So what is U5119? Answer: -7.1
